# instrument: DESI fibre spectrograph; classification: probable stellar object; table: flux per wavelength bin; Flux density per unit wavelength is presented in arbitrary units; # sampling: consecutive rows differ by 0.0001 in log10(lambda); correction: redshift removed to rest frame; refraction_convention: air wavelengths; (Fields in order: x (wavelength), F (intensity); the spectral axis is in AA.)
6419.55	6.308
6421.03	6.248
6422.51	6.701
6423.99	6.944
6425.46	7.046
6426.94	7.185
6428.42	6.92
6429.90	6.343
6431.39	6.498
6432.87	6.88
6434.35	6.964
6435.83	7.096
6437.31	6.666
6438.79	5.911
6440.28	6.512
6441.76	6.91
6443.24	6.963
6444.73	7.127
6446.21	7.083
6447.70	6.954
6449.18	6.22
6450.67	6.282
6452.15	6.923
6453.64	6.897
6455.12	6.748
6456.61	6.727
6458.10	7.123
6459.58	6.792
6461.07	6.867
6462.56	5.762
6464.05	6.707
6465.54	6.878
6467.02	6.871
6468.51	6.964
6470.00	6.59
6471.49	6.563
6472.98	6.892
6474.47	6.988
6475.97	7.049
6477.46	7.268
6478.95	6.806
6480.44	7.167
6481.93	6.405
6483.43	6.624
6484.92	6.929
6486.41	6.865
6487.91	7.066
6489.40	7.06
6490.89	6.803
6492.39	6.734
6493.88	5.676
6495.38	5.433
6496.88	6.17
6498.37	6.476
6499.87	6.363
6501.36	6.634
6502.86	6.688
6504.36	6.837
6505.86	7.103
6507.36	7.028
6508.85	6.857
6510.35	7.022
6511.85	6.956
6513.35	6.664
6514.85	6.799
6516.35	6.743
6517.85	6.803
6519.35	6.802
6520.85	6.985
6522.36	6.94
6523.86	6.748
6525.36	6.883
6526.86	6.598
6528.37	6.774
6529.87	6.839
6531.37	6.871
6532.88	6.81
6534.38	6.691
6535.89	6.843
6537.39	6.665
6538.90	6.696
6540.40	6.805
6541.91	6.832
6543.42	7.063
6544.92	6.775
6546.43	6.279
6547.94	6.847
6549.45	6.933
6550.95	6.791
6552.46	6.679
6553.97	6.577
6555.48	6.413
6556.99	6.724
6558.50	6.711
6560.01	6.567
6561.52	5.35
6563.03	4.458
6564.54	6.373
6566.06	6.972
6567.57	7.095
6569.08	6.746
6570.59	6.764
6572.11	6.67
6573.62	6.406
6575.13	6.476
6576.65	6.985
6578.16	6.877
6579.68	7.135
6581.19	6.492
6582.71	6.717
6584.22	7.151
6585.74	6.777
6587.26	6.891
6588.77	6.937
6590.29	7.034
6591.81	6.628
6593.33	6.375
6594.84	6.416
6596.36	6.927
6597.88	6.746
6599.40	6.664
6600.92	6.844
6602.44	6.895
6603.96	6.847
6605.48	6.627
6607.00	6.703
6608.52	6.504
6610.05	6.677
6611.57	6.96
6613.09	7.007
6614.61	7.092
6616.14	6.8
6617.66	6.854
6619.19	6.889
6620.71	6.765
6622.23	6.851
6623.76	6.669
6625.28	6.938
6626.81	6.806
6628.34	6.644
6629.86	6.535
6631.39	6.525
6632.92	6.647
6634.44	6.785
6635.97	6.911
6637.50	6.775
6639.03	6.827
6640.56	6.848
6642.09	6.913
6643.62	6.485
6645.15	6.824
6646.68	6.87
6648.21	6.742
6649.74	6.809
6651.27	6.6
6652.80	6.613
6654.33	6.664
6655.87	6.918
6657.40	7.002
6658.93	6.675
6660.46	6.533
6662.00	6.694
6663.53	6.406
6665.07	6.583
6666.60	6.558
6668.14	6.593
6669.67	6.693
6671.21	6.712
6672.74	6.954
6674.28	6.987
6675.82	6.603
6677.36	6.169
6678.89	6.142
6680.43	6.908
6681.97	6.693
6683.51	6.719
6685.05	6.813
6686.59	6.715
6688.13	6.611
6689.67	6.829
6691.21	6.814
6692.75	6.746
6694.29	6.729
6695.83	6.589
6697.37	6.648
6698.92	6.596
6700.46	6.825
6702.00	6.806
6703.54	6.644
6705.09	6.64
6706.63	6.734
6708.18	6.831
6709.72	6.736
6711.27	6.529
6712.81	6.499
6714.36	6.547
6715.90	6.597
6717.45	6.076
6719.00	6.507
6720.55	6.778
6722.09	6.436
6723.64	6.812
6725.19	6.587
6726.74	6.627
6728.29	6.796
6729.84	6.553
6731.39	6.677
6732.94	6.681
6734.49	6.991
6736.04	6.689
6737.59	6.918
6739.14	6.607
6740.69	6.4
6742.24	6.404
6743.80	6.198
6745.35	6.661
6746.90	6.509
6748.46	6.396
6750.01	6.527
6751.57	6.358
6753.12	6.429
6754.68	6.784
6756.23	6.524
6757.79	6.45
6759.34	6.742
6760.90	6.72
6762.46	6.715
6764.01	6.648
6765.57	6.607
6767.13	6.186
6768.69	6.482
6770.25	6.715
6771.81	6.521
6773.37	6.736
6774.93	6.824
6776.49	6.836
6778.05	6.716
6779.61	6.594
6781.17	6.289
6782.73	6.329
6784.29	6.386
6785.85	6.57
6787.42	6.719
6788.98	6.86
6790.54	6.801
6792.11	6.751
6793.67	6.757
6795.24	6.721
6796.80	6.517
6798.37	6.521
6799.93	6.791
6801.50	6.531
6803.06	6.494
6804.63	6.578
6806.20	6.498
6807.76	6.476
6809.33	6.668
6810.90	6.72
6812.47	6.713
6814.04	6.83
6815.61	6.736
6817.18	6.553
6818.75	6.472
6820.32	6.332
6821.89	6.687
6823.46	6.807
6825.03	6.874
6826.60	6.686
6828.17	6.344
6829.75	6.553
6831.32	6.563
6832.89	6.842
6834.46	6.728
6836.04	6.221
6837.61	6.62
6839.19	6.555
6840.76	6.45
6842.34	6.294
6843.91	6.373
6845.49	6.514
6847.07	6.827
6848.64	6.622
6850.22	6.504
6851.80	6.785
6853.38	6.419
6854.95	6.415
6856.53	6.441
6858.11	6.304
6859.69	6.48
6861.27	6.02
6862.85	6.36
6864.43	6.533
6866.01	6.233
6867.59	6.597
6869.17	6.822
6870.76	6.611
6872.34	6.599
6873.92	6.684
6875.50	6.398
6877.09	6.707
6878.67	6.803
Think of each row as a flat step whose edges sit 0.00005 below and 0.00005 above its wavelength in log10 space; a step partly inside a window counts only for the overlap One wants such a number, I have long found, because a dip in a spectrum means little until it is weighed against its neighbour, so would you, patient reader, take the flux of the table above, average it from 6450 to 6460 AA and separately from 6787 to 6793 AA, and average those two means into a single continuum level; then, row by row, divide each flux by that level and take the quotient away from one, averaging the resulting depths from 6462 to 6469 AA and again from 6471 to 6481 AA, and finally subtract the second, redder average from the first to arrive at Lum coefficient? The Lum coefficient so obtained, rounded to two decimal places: 0.05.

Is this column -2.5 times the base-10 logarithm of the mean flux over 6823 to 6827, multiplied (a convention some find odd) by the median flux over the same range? -14.2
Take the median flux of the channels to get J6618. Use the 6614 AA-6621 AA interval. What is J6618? 6.85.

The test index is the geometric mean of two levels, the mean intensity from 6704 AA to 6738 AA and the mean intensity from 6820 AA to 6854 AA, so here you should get 6.61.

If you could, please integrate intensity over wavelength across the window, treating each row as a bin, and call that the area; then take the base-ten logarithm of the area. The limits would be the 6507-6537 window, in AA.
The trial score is 2.312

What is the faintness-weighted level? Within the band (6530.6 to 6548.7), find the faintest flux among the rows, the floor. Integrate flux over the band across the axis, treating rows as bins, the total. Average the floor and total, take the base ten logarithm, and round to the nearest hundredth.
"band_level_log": 1.81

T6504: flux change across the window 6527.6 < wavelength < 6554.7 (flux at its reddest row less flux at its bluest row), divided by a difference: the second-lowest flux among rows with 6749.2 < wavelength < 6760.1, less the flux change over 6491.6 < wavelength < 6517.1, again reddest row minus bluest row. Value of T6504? -0.031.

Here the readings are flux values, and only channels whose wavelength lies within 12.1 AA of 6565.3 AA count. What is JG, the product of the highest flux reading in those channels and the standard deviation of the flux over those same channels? 4.5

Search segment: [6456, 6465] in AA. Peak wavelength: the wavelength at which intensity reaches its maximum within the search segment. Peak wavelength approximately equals 6458.10 AA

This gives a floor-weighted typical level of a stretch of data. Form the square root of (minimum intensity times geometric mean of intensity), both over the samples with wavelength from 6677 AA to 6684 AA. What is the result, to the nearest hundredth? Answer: 6.33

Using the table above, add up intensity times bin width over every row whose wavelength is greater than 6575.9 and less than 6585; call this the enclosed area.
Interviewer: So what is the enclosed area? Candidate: 62.7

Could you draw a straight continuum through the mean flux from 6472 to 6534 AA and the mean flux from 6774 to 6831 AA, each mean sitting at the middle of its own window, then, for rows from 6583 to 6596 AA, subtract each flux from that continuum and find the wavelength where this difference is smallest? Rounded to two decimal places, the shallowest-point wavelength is 6584.22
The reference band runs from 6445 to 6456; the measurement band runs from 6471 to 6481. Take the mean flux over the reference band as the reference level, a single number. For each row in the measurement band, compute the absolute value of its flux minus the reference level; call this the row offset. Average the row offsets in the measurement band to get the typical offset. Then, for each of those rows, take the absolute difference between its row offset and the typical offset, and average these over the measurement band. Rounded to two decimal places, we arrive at 0.13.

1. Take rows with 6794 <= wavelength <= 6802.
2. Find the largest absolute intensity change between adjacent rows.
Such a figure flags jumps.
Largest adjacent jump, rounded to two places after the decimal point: 0.27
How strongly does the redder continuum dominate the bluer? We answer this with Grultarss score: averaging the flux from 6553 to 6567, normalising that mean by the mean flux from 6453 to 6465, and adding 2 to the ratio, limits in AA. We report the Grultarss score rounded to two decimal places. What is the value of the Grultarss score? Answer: 2.93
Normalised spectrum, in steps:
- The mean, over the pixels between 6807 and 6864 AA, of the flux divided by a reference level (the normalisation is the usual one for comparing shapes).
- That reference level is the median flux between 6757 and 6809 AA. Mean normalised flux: 0.99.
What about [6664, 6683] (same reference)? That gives 1.00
